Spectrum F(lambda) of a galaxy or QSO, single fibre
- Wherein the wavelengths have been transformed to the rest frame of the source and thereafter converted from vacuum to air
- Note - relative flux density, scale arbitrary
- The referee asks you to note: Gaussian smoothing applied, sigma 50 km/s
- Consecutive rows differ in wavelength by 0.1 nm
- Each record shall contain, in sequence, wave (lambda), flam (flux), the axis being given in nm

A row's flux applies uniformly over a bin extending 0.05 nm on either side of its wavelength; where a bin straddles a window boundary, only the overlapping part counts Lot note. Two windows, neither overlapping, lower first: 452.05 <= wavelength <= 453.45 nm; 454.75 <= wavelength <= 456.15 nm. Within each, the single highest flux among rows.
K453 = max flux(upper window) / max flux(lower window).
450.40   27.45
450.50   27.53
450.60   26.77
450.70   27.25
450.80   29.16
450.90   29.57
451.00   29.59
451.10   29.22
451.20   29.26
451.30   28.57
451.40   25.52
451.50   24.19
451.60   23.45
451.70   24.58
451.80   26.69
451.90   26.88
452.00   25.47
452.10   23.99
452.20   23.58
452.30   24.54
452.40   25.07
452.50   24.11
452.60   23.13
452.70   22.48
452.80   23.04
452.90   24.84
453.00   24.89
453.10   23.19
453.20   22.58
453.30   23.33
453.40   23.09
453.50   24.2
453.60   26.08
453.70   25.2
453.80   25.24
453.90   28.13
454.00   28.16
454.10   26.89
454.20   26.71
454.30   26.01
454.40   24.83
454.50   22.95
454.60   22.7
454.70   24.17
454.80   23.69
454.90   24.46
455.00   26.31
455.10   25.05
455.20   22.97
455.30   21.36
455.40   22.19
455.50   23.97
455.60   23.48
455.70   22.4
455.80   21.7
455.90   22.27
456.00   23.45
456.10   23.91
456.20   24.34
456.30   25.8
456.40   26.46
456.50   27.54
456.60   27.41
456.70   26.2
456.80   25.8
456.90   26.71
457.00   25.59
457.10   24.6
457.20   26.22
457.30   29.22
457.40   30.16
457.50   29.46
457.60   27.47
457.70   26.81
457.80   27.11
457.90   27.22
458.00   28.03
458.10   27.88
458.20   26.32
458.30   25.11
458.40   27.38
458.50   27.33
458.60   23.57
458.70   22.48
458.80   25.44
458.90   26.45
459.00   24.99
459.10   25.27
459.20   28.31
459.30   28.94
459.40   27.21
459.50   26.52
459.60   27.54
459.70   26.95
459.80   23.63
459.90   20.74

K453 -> 1.05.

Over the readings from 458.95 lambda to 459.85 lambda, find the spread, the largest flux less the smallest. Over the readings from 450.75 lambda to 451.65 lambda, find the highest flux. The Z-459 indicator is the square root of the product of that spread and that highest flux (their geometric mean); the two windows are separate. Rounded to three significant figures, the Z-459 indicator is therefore 12.5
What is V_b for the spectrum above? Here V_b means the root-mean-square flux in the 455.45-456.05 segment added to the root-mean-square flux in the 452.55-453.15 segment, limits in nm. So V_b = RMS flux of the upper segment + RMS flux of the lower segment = 47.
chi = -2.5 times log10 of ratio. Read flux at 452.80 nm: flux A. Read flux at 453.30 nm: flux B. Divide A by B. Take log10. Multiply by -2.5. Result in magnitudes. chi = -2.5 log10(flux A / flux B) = 0.01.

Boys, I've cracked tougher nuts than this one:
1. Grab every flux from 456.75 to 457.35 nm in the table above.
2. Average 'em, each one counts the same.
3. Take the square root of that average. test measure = 5.13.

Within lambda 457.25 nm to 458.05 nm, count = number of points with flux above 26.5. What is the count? 8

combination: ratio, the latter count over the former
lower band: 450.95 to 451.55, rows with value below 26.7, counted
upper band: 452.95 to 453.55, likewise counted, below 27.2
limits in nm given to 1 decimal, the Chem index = 3.0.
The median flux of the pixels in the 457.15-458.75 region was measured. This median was 27.3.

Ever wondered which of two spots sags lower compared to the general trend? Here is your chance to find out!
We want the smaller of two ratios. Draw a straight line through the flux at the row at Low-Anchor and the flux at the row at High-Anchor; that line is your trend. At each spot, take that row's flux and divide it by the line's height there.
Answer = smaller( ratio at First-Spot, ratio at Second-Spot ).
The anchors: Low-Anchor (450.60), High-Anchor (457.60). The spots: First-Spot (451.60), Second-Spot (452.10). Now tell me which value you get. 0.87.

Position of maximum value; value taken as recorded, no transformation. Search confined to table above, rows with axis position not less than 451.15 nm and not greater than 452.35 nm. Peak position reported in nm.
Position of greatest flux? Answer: 451.20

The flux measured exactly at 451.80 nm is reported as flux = 26.69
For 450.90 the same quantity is 29.57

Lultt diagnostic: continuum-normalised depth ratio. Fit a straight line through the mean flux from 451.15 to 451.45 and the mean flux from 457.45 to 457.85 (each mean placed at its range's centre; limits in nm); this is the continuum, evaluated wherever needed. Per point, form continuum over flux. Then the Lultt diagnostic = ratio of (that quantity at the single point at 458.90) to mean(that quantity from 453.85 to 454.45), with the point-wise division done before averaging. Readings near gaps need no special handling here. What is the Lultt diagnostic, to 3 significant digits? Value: 1.01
